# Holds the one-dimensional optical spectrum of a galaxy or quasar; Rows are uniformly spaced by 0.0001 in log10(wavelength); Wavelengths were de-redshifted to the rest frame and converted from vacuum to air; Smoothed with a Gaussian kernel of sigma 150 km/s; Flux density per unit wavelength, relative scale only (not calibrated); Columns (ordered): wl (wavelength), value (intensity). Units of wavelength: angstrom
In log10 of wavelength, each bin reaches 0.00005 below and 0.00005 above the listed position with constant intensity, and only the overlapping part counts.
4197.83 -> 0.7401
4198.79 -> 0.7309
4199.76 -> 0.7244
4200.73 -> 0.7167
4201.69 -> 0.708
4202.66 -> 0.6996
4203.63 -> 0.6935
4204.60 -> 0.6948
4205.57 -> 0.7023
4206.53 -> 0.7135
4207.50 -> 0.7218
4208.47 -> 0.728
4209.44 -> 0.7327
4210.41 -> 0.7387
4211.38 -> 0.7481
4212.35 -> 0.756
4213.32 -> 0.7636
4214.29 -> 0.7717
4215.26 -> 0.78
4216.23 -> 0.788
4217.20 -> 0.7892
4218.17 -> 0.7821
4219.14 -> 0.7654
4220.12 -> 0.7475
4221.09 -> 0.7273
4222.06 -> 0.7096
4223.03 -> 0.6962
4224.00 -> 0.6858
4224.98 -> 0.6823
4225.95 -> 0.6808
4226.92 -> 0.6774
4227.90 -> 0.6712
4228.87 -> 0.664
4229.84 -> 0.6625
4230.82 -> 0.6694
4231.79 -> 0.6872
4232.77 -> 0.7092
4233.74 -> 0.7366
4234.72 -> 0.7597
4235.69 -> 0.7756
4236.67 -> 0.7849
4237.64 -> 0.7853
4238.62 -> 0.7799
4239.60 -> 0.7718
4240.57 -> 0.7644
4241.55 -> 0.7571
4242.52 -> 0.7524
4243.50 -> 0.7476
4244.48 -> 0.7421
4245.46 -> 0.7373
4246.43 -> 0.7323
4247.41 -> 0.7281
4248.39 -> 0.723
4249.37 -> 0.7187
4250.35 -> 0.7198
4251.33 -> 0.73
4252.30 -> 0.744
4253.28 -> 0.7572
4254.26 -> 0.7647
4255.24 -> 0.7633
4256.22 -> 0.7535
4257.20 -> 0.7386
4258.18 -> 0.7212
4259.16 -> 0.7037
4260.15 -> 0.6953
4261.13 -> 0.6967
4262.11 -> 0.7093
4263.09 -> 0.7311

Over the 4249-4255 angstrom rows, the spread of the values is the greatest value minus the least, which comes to 0.046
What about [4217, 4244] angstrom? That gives 0.127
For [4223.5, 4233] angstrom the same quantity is 0.047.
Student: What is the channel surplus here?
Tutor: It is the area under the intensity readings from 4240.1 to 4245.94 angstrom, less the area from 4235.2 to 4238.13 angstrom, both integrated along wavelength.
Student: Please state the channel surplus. 2.1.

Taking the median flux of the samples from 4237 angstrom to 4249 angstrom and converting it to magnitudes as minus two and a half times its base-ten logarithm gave 0.31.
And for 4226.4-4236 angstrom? 0.42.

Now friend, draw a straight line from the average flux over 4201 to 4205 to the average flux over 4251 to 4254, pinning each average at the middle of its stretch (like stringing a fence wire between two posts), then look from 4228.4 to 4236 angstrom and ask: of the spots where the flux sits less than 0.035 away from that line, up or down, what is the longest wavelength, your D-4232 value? 4234.72 angstrom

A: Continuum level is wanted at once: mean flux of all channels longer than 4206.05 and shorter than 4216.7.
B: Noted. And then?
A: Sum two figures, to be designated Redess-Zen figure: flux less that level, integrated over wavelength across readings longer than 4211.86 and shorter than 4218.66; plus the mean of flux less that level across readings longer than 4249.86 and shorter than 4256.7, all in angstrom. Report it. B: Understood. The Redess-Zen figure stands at 0.2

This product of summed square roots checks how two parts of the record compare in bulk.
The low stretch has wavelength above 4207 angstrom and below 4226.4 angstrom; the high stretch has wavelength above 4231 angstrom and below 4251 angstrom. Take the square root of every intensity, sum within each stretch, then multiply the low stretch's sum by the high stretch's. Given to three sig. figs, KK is 297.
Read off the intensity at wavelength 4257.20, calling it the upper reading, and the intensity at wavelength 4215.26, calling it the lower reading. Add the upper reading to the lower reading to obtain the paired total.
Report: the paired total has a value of 1.52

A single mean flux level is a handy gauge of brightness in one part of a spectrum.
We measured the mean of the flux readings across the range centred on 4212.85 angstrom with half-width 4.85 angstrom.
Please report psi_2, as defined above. 0.760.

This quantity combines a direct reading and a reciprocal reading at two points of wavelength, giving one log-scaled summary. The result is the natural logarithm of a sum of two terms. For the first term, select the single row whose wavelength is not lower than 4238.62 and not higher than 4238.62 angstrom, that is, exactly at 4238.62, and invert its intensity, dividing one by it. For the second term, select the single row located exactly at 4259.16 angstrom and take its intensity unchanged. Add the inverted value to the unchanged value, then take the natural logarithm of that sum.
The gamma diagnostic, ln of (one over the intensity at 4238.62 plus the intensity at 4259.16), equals 0.686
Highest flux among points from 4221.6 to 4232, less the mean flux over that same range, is 0.03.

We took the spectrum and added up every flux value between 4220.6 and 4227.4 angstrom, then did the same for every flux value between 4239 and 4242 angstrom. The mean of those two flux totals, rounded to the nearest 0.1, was 3.6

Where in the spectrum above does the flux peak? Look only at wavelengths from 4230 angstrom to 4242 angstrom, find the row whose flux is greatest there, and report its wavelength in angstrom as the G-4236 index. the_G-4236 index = 4237.64 angstrom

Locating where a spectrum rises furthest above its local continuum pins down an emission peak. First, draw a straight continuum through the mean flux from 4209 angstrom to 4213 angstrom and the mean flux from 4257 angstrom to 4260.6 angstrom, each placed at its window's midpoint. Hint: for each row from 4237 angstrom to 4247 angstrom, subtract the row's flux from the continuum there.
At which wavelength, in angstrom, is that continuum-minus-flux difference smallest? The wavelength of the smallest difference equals 4237.64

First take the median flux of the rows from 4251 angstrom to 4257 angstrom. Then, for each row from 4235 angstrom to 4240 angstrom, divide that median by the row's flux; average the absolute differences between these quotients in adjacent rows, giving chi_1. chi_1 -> 0.0072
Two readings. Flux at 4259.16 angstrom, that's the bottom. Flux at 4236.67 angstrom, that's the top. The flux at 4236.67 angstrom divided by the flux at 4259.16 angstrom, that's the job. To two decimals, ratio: 1.12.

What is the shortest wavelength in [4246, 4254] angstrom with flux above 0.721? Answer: 4246.43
